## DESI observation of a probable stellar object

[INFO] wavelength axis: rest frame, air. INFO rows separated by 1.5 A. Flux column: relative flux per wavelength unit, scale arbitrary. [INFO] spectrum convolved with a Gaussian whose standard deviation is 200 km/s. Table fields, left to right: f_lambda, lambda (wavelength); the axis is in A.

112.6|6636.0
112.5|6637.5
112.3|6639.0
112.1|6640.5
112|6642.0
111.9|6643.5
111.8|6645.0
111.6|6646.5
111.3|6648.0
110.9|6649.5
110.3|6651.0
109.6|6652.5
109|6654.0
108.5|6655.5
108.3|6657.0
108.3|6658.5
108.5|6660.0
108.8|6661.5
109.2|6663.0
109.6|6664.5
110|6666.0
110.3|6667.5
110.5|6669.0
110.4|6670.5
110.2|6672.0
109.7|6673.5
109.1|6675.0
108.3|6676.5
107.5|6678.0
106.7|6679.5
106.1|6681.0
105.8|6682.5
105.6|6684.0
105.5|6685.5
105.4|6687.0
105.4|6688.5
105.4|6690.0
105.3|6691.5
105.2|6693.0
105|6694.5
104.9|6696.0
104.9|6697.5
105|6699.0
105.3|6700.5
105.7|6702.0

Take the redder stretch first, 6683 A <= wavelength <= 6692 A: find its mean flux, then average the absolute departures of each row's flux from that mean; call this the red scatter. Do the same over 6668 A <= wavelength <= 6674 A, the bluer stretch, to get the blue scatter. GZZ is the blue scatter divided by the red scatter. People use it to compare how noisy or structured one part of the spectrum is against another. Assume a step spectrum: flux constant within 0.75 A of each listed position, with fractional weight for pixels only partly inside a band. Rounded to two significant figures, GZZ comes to 3.2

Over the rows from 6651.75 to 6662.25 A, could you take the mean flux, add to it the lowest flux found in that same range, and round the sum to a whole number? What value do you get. 217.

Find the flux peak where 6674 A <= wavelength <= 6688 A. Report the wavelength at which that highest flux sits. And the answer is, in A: 6675.0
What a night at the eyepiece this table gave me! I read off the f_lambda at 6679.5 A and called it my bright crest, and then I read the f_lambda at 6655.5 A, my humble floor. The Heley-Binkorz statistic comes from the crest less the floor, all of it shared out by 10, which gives -0.18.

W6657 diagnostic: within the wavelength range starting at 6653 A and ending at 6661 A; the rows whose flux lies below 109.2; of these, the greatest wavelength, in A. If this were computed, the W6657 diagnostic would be 6660.0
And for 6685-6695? 6694.5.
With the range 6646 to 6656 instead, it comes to 6655.5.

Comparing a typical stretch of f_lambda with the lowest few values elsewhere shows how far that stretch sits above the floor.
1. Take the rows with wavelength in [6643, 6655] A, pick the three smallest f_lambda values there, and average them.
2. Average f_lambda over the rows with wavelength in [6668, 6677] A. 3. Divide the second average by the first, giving 1.00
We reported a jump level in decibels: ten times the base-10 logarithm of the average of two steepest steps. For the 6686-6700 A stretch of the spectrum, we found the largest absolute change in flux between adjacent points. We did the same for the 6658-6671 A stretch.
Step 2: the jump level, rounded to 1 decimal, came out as -5.2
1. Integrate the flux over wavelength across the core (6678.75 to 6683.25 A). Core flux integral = 478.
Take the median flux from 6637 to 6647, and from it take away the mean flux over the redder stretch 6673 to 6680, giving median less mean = 3.7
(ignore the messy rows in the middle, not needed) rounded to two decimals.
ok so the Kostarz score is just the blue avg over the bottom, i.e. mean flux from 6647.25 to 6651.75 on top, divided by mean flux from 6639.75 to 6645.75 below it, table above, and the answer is 0.99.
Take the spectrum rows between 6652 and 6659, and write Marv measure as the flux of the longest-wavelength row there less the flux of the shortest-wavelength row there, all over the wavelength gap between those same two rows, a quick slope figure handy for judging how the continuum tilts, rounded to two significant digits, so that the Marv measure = -0.22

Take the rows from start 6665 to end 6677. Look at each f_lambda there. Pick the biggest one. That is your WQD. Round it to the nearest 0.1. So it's 110.5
